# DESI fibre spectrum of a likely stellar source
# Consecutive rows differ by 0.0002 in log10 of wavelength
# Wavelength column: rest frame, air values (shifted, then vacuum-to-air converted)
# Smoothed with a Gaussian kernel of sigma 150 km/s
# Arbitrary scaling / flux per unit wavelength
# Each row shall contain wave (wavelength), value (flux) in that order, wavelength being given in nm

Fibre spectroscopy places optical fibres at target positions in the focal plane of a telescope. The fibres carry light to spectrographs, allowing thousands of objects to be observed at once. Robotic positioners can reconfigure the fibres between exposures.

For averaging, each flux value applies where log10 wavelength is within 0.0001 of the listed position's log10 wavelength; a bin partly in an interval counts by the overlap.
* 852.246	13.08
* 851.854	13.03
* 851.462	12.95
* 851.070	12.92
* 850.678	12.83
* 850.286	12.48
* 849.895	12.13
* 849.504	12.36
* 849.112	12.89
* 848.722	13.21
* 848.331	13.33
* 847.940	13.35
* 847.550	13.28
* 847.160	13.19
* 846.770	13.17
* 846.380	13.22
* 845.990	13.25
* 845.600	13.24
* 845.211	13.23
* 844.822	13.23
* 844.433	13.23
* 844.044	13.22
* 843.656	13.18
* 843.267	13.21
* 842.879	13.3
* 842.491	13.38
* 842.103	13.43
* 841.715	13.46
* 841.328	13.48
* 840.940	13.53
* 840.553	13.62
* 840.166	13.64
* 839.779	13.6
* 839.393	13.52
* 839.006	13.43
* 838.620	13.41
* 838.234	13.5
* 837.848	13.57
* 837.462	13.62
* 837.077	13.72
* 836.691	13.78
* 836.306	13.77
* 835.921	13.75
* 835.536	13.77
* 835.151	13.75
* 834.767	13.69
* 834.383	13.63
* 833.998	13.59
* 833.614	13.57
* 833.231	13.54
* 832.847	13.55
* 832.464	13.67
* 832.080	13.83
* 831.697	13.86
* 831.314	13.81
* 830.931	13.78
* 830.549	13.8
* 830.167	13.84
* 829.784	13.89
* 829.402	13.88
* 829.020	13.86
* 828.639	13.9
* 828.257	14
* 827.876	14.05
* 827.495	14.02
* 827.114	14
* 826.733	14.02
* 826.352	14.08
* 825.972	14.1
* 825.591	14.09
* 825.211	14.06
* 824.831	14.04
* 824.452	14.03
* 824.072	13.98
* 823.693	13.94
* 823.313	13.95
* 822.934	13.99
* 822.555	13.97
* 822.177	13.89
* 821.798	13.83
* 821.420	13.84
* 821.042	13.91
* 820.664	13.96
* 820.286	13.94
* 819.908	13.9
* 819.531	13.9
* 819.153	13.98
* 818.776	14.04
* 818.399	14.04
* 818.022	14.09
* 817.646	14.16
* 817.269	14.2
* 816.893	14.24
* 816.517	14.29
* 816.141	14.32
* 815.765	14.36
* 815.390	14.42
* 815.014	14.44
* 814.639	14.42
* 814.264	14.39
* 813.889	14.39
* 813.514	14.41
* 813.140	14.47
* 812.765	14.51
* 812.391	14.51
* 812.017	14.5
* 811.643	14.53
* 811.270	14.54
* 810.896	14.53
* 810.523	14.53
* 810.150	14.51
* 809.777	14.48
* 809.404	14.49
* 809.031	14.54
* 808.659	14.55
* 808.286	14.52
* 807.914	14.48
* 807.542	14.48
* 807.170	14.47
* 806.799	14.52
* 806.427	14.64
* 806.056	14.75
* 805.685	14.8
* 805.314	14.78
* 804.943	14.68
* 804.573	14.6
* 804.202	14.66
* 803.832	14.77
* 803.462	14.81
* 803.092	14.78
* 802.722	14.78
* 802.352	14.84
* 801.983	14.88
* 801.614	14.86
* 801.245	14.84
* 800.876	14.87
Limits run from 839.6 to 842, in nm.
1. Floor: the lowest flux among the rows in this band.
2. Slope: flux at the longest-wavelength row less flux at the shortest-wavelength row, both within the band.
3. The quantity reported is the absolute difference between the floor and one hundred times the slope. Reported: 27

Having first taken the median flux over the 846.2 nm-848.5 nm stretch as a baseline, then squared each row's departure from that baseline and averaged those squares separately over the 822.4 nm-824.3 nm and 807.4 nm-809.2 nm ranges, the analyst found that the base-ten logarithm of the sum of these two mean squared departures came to 0.3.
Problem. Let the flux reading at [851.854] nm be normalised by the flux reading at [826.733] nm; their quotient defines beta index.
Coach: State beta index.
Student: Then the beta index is 0.93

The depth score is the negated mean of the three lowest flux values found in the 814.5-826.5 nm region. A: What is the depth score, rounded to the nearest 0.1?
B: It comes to -13.9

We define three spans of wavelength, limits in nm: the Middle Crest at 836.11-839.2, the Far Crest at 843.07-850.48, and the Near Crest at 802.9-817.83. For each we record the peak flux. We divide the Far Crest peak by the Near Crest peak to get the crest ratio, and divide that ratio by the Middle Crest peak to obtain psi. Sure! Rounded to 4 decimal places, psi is 0.0654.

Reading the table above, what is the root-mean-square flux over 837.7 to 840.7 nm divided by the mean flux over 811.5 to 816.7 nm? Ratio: 0.938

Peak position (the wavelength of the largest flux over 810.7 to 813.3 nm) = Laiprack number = 811.270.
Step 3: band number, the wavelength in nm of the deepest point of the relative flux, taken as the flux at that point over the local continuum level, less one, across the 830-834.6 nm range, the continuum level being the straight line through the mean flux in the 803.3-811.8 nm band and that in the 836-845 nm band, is 832.847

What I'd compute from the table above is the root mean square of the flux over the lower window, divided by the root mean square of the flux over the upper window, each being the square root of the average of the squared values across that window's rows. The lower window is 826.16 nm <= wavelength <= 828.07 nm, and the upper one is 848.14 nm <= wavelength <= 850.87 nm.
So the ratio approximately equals 1.10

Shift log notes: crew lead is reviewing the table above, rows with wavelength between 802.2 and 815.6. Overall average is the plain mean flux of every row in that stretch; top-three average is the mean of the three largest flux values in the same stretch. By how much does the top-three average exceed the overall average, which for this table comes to 0.25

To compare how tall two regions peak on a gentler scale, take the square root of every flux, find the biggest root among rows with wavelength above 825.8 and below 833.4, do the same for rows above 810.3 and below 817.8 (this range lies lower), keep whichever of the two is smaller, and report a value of 3.75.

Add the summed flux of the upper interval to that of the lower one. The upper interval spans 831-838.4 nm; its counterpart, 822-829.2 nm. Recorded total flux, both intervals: 526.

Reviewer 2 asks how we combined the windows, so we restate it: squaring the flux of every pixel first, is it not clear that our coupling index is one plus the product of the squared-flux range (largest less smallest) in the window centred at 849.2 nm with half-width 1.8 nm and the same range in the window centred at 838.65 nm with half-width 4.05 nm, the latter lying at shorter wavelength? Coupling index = 339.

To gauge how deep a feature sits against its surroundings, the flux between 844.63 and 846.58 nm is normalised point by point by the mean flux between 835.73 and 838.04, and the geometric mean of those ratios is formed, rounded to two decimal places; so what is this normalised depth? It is 0.97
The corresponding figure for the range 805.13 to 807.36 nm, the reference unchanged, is 1.07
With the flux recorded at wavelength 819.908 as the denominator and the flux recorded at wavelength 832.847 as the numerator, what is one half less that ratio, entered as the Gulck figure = -0.475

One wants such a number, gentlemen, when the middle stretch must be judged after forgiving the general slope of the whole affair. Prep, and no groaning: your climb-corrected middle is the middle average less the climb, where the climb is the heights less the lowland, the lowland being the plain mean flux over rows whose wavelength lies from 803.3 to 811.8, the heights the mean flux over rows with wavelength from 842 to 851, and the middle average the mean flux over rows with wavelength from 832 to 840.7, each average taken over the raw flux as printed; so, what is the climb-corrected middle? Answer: 15.1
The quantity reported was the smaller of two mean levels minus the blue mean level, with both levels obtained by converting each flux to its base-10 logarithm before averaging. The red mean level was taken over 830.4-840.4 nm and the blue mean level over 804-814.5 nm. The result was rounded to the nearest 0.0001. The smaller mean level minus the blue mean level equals -0.0273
